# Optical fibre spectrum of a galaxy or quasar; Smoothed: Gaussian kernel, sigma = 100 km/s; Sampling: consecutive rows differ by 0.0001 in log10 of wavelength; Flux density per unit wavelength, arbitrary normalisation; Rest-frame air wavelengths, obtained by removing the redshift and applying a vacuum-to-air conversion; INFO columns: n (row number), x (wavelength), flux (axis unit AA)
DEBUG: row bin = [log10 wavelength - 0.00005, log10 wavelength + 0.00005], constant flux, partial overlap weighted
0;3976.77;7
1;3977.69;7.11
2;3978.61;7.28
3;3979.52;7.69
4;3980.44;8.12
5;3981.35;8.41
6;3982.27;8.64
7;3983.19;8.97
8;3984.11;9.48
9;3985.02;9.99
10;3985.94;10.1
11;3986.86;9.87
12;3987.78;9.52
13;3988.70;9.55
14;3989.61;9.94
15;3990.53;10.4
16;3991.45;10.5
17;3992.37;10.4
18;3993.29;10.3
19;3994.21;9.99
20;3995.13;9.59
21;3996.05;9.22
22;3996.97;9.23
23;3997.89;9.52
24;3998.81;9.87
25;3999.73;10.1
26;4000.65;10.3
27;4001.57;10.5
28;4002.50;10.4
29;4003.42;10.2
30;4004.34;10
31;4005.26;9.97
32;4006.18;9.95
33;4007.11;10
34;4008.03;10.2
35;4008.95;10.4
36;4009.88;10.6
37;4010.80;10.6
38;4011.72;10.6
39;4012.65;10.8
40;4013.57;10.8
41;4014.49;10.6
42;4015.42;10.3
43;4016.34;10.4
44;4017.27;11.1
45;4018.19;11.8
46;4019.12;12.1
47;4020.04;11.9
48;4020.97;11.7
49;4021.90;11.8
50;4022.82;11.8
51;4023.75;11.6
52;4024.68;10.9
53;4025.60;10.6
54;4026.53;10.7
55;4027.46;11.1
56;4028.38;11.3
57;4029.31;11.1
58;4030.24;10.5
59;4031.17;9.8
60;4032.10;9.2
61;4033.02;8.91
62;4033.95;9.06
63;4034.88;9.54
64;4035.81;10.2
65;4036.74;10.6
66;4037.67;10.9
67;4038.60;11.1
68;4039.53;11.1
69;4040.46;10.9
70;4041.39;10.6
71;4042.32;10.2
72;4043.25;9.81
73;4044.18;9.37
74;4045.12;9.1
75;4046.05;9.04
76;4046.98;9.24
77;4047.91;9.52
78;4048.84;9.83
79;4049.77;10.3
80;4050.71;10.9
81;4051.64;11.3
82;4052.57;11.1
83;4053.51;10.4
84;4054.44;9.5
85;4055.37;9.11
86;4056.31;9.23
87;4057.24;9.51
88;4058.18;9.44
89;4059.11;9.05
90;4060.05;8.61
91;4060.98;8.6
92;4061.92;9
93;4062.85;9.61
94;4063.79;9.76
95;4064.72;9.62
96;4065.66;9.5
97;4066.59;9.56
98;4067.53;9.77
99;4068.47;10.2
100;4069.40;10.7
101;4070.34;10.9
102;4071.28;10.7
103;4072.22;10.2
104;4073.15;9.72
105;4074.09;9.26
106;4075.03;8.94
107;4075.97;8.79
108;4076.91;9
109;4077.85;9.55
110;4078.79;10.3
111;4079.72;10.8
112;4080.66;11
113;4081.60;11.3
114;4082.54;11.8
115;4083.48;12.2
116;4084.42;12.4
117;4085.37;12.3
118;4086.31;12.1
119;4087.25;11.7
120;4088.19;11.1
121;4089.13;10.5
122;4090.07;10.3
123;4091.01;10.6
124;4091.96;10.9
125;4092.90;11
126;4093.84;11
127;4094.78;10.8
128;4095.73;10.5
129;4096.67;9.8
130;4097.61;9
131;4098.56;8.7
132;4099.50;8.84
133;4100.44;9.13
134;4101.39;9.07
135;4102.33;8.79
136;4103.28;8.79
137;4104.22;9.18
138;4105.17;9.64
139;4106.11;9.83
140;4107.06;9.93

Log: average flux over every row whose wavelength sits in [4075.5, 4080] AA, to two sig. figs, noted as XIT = 9.7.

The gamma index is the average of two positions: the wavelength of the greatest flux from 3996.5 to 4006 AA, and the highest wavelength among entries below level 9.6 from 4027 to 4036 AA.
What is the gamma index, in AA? 4018.2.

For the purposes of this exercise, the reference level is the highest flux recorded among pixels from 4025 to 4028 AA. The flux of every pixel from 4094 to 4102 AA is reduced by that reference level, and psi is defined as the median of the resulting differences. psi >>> -2.0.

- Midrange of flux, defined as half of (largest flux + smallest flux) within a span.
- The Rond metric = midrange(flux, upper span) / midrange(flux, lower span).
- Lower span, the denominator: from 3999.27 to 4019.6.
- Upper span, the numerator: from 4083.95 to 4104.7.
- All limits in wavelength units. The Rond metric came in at 0.96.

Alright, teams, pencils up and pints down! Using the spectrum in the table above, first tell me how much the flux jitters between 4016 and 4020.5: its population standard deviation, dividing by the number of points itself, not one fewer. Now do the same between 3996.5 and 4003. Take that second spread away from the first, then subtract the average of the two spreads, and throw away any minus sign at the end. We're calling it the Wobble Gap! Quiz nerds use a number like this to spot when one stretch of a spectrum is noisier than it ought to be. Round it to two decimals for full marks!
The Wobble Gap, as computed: 0.34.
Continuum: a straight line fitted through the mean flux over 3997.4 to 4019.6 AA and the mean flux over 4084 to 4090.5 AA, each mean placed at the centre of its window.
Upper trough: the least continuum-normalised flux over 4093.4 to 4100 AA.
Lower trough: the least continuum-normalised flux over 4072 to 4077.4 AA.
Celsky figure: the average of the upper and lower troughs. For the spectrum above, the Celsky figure 0.76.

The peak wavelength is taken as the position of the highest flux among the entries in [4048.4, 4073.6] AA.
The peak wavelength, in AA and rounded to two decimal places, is 4051.64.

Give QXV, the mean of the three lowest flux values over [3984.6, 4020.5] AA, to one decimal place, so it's 9.3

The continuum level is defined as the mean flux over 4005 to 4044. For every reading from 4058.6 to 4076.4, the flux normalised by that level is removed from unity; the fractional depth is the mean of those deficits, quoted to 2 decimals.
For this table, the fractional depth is 0.10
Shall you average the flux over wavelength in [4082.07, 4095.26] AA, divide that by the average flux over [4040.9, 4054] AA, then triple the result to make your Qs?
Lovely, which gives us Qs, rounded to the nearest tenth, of 3.4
